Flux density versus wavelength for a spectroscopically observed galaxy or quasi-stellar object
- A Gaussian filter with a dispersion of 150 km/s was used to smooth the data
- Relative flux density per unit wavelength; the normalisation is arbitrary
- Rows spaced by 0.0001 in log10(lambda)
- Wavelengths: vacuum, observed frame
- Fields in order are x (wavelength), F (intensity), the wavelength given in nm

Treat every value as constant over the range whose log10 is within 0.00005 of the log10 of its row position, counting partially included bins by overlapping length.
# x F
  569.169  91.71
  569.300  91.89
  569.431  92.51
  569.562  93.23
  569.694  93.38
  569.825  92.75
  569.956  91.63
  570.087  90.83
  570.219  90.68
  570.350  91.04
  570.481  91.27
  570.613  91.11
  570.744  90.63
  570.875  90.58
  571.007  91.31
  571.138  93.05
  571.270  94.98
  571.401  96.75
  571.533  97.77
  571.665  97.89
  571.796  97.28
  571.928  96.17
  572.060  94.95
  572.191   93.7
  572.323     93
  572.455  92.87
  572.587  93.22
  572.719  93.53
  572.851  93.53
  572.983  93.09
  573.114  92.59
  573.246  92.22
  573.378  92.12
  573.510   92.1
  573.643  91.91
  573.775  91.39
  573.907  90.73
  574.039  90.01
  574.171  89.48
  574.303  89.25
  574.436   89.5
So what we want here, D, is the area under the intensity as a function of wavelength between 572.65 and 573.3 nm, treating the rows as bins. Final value 61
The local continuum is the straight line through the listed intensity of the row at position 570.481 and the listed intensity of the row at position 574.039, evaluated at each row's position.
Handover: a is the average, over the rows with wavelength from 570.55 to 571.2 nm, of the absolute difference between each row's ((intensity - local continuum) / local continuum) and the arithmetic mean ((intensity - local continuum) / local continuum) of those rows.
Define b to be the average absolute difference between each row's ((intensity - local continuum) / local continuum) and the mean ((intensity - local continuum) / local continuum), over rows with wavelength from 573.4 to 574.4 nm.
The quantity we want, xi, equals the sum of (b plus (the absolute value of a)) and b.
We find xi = 0.0275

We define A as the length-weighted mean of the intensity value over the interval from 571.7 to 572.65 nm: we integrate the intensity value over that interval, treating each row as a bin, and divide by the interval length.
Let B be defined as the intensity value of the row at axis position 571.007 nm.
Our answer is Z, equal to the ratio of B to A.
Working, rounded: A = 94.6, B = 91.31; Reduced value 0.97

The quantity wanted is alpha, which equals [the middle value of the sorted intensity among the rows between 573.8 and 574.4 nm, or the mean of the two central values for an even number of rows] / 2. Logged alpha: 44.9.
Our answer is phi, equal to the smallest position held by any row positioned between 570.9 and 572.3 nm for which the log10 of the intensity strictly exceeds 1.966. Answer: 571.138 nm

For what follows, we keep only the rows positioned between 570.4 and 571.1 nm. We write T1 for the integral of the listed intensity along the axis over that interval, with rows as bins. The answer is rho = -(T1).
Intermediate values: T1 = 64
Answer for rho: -64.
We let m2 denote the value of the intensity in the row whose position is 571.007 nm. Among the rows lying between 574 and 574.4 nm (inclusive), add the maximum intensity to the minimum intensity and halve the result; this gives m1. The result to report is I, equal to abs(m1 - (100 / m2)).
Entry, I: 88.5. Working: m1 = 89.6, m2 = 91.31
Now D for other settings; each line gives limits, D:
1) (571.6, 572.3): 67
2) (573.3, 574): 64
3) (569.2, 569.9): 65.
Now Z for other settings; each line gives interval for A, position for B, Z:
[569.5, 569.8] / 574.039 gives 0.97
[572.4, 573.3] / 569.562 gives 1.00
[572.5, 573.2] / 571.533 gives 1.05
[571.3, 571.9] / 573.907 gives 0.93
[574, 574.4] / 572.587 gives 1.04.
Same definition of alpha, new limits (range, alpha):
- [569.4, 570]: 46.4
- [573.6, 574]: 45.7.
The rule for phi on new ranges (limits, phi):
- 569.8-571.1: 569.825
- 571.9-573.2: 571.928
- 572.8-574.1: 572.851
